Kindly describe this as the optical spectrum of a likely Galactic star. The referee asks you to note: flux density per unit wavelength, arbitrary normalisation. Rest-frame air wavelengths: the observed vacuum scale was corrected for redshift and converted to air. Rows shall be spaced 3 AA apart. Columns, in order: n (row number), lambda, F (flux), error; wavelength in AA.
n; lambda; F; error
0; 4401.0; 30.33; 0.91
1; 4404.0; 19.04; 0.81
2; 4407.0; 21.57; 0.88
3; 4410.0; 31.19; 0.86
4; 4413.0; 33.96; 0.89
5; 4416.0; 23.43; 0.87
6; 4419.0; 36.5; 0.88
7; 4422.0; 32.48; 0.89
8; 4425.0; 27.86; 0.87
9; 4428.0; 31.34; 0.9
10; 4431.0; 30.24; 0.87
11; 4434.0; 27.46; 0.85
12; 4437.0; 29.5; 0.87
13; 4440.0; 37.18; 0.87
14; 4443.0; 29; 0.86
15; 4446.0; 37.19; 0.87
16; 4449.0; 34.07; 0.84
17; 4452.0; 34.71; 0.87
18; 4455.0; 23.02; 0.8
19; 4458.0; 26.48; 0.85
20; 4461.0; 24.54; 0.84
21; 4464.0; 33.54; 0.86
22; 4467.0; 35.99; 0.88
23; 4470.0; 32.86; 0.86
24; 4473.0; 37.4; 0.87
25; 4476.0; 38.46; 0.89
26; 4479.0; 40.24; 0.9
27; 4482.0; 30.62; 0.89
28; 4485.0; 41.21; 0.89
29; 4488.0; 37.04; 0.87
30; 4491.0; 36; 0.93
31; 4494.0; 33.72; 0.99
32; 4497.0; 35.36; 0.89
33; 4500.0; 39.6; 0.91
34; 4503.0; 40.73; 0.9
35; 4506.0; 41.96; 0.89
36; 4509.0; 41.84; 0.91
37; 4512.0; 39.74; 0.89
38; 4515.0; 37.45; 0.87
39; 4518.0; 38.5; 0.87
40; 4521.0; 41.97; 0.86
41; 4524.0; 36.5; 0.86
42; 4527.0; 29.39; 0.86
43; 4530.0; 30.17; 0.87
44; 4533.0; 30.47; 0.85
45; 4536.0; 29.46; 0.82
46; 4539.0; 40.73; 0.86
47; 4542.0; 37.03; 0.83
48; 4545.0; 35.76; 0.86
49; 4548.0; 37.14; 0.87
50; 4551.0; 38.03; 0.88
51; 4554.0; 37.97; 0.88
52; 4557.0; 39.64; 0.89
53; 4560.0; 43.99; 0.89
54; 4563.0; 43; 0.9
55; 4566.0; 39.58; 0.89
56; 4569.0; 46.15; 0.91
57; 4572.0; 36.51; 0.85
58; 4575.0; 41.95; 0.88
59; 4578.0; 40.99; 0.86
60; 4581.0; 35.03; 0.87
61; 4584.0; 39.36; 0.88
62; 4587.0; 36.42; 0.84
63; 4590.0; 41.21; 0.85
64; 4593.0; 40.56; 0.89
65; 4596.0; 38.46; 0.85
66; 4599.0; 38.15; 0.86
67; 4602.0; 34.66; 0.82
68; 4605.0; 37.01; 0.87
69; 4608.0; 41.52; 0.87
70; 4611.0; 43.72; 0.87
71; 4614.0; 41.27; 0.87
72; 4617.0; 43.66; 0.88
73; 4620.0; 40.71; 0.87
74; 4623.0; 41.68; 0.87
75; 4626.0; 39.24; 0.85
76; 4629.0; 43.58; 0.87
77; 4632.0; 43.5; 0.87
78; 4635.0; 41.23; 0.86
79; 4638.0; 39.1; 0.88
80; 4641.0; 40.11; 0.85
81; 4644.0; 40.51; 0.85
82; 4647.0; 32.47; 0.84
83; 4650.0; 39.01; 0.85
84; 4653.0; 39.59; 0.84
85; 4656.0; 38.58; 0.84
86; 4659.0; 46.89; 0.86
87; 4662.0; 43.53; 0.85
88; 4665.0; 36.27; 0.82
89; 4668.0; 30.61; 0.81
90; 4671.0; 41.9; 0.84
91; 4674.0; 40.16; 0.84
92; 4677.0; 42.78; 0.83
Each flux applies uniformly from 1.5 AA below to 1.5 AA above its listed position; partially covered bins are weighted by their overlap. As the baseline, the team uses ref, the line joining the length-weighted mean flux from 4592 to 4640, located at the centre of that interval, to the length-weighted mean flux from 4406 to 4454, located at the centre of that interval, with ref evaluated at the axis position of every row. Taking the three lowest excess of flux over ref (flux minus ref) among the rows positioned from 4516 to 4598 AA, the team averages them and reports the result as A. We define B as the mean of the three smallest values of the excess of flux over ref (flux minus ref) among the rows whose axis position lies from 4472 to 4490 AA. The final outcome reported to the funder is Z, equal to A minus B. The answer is -7.9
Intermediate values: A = -6.5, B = 1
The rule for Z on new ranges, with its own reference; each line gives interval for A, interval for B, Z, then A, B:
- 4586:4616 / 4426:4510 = 4.3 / -3.6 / -8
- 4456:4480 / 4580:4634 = -0.9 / -4.8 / -4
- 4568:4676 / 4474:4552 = -3.1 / -9.6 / -7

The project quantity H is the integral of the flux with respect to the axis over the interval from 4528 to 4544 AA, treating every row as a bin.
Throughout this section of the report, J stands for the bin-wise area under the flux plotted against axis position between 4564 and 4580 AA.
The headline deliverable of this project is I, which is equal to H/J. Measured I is 0.82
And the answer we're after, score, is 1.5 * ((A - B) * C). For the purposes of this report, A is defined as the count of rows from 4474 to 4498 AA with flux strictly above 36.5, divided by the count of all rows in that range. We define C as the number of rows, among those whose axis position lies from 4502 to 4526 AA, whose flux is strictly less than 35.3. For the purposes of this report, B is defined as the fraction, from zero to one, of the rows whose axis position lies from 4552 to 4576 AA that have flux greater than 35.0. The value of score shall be 0.0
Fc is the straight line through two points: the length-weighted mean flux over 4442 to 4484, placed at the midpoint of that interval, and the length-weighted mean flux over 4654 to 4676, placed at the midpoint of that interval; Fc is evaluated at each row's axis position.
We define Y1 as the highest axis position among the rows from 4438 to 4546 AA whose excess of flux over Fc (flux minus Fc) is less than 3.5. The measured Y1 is 4545.0 AA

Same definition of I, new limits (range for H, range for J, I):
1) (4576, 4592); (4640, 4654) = 1.16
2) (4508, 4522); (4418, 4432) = 1.26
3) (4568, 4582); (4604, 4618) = 0.97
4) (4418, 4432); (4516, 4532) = 0.78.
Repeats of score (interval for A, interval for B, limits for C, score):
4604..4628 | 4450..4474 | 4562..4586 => 1.1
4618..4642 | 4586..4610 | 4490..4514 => 0.2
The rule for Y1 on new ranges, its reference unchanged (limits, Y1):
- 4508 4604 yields 4602.0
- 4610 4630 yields 4626.0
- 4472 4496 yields 4494.0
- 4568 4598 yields 4596.0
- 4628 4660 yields 4656.0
